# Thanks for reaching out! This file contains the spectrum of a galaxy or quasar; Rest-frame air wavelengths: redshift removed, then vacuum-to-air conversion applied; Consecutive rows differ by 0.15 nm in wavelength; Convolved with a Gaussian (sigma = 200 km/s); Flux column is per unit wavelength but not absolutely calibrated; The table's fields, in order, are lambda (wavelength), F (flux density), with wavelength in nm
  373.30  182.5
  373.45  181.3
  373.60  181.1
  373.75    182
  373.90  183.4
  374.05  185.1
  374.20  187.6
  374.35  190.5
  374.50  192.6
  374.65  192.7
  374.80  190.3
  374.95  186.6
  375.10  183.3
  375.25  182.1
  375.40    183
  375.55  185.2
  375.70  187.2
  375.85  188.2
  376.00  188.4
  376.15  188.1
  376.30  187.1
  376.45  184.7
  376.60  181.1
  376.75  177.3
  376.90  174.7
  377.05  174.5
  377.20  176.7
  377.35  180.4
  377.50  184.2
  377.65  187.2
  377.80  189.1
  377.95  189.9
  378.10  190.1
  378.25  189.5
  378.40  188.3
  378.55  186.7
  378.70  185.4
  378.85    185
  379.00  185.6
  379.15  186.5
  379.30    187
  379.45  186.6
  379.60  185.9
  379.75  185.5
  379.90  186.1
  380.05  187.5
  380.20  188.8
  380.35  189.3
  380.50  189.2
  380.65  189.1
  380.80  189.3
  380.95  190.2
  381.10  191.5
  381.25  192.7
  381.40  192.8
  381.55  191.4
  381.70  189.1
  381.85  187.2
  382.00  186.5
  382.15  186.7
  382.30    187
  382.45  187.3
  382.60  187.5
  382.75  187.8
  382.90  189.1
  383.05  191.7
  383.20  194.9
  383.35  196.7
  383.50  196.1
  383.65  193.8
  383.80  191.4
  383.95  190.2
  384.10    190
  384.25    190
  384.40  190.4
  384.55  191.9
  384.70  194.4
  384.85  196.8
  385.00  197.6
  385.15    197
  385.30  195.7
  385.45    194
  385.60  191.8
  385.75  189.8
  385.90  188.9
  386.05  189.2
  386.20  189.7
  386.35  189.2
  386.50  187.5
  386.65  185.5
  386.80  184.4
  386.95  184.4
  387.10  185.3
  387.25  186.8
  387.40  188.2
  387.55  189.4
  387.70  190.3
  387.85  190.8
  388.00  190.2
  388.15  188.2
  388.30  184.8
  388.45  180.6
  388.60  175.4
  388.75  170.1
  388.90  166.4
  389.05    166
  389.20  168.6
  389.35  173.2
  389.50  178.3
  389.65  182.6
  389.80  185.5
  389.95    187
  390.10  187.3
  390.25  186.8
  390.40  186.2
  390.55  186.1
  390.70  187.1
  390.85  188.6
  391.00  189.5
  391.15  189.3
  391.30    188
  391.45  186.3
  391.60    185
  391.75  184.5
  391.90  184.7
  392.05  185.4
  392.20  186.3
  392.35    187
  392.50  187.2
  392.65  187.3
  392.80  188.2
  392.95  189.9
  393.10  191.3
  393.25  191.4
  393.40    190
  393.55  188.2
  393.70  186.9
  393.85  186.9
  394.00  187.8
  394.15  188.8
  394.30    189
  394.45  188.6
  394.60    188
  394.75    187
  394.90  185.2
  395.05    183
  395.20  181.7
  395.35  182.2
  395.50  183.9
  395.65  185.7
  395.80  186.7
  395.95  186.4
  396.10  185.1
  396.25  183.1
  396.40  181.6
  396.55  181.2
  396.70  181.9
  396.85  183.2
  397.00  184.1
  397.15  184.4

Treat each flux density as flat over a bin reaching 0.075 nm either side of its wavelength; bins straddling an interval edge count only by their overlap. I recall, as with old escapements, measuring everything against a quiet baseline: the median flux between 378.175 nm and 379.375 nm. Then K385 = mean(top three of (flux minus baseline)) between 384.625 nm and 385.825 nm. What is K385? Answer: 11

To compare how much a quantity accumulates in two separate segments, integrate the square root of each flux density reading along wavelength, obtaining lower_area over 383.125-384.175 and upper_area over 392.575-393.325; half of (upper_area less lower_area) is -2.1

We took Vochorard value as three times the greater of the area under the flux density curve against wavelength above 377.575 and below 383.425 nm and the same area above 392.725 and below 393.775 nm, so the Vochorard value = 3311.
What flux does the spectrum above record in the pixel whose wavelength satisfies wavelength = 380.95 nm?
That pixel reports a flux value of 190.2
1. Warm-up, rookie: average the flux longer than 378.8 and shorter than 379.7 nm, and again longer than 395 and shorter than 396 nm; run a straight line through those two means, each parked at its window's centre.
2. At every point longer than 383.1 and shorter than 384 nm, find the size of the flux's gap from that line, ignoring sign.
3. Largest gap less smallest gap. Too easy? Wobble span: 6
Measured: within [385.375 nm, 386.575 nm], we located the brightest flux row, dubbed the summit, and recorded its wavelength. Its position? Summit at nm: 385.45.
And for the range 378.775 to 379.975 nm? 379.30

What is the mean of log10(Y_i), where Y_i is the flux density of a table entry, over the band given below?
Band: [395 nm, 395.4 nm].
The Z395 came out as 2.26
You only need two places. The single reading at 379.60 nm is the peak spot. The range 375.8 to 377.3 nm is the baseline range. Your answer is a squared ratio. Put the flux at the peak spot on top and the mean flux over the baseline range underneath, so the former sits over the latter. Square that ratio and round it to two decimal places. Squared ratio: 1.04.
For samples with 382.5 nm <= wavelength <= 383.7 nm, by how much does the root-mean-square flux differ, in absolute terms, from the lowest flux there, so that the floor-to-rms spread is 4.7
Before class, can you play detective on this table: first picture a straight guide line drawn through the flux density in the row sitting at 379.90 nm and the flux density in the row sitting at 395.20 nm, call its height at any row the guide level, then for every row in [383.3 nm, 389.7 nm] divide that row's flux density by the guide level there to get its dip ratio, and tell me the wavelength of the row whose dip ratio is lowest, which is 389.05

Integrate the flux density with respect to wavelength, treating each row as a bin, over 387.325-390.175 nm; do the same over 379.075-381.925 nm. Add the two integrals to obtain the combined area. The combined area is 1054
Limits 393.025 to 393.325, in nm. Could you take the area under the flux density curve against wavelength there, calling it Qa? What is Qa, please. 57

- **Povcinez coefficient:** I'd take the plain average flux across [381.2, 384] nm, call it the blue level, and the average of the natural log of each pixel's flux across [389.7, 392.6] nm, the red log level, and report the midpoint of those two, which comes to 98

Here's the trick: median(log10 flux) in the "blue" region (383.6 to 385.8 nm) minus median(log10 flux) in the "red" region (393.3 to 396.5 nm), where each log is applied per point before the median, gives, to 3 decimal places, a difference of 0.012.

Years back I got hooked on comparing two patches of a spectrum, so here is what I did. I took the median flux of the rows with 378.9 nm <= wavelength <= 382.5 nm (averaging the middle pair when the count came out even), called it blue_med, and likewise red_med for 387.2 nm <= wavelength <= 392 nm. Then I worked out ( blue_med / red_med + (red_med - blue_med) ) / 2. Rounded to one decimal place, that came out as -0.1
